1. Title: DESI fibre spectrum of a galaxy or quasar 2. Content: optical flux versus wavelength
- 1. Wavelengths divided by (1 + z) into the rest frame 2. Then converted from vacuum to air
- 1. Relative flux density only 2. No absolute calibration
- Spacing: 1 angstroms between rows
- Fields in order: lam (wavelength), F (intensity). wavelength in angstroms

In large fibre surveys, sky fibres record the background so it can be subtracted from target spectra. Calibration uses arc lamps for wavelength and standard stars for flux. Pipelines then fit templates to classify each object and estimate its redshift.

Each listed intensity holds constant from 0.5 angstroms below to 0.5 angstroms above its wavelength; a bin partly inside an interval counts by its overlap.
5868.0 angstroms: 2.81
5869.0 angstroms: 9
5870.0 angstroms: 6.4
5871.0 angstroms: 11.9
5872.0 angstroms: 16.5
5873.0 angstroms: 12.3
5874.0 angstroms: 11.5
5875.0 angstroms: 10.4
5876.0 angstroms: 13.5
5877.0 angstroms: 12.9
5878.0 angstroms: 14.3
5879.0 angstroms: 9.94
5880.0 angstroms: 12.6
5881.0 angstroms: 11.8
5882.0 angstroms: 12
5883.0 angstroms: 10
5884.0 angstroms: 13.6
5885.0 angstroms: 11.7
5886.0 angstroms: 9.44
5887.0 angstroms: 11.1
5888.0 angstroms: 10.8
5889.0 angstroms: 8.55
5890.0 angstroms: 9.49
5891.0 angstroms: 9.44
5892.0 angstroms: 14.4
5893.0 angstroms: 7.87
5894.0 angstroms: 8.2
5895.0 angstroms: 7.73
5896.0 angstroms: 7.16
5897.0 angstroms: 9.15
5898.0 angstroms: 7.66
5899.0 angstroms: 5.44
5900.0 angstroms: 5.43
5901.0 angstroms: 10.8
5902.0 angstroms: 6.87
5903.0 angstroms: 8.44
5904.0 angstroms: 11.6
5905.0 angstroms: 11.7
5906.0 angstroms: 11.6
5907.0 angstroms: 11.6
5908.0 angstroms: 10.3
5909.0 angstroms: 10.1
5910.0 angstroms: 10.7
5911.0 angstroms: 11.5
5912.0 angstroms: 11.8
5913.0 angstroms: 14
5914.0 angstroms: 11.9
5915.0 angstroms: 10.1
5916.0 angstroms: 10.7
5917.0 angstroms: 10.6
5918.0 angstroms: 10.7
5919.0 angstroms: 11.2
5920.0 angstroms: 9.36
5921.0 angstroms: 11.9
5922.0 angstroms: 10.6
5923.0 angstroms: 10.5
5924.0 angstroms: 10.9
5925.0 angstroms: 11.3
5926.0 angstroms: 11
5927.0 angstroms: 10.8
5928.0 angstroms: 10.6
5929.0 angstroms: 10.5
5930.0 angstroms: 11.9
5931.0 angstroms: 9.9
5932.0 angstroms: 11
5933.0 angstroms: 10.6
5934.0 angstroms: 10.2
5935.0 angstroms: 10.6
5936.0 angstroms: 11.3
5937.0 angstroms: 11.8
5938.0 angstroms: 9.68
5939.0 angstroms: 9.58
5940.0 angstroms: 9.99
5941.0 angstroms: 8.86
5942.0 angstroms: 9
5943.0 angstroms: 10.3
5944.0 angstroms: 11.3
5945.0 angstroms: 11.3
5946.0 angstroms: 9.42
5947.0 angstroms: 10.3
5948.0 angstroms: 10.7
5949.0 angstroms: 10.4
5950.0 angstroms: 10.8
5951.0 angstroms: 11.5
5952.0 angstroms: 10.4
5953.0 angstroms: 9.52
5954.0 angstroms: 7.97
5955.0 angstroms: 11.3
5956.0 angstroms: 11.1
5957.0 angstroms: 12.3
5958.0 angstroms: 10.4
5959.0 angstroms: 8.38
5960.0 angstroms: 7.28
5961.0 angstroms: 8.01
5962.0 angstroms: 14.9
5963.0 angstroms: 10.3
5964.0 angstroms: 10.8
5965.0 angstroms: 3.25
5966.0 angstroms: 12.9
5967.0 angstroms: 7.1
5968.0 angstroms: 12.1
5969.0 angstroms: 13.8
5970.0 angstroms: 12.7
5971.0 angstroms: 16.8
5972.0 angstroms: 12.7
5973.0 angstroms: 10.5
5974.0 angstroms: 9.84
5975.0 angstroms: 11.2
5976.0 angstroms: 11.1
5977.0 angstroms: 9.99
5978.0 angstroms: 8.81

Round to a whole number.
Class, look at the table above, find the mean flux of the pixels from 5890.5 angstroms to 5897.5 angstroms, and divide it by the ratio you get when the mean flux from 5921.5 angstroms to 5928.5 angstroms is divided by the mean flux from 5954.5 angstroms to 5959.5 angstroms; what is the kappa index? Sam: 9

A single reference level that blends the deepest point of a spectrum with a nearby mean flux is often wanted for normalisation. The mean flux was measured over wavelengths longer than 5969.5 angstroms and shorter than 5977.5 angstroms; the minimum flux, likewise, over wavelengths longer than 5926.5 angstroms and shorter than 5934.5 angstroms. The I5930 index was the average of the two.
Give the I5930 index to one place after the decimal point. 10.9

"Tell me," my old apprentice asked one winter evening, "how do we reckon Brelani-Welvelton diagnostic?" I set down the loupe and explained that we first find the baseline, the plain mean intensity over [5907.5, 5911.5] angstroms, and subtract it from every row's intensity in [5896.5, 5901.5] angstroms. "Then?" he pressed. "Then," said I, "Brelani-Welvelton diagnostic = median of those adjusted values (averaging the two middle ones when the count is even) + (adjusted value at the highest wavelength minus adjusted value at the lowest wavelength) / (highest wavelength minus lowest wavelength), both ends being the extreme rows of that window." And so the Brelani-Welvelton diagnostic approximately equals -2.58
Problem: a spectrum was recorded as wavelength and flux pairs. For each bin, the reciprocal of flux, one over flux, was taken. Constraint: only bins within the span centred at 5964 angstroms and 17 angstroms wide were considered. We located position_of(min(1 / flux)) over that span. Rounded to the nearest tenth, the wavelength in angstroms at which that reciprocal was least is 5971.0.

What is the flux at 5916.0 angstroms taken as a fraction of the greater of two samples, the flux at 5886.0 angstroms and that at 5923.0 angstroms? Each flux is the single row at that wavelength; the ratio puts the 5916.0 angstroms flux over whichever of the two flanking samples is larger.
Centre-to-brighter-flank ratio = 1.02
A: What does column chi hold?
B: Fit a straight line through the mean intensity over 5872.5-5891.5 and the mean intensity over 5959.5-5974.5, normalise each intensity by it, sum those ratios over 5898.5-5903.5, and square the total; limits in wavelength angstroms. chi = 11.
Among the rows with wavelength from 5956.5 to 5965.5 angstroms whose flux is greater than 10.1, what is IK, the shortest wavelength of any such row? 5957.0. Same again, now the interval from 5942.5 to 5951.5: 5943.0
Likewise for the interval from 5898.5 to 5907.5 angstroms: 5901.0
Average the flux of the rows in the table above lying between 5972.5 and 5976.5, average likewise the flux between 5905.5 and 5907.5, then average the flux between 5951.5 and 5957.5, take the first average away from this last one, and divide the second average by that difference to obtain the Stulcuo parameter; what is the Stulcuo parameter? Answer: -51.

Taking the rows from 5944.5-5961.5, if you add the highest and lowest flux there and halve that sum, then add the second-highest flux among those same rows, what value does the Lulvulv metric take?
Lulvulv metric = 21.3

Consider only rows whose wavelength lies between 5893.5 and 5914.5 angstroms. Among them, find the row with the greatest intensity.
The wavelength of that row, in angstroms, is 5913.0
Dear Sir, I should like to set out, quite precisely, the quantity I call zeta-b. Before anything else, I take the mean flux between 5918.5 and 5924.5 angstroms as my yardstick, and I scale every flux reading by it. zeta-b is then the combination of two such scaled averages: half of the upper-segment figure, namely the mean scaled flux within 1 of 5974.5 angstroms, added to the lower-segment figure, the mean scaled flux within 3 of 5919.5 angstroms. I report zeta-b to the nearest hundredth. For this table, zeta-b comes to 1.49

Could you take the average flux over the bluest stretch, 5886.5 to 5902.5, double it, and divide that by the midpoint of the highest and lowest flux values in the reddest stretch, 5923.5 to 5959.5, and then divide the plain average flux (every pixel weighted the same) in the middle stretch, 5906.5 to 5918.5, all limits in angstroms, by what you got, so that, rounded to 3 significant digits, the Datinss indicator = 6.46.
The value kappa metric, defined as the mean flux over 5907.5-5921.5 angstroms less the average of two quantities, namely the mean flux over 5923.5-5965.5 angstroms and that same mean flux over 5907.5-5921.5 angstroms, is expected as 0.4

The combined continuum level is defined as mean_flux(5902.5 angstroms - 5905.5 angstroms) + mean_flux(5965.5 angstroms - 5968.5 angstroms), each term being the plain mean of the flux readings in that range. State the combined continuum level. 21.3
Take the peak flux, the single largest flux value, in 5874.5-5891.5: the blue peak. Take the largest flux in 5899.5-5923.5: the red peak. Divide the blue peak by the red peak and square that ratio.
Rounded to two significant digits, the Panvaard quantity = 1.0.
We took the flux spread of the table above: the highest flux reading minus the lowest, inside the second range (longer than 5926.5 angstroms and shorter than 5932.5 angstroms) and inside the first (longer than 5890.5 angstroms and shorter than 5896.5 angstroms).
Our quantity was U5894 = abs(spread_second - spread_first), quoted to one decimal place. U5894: 5.2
